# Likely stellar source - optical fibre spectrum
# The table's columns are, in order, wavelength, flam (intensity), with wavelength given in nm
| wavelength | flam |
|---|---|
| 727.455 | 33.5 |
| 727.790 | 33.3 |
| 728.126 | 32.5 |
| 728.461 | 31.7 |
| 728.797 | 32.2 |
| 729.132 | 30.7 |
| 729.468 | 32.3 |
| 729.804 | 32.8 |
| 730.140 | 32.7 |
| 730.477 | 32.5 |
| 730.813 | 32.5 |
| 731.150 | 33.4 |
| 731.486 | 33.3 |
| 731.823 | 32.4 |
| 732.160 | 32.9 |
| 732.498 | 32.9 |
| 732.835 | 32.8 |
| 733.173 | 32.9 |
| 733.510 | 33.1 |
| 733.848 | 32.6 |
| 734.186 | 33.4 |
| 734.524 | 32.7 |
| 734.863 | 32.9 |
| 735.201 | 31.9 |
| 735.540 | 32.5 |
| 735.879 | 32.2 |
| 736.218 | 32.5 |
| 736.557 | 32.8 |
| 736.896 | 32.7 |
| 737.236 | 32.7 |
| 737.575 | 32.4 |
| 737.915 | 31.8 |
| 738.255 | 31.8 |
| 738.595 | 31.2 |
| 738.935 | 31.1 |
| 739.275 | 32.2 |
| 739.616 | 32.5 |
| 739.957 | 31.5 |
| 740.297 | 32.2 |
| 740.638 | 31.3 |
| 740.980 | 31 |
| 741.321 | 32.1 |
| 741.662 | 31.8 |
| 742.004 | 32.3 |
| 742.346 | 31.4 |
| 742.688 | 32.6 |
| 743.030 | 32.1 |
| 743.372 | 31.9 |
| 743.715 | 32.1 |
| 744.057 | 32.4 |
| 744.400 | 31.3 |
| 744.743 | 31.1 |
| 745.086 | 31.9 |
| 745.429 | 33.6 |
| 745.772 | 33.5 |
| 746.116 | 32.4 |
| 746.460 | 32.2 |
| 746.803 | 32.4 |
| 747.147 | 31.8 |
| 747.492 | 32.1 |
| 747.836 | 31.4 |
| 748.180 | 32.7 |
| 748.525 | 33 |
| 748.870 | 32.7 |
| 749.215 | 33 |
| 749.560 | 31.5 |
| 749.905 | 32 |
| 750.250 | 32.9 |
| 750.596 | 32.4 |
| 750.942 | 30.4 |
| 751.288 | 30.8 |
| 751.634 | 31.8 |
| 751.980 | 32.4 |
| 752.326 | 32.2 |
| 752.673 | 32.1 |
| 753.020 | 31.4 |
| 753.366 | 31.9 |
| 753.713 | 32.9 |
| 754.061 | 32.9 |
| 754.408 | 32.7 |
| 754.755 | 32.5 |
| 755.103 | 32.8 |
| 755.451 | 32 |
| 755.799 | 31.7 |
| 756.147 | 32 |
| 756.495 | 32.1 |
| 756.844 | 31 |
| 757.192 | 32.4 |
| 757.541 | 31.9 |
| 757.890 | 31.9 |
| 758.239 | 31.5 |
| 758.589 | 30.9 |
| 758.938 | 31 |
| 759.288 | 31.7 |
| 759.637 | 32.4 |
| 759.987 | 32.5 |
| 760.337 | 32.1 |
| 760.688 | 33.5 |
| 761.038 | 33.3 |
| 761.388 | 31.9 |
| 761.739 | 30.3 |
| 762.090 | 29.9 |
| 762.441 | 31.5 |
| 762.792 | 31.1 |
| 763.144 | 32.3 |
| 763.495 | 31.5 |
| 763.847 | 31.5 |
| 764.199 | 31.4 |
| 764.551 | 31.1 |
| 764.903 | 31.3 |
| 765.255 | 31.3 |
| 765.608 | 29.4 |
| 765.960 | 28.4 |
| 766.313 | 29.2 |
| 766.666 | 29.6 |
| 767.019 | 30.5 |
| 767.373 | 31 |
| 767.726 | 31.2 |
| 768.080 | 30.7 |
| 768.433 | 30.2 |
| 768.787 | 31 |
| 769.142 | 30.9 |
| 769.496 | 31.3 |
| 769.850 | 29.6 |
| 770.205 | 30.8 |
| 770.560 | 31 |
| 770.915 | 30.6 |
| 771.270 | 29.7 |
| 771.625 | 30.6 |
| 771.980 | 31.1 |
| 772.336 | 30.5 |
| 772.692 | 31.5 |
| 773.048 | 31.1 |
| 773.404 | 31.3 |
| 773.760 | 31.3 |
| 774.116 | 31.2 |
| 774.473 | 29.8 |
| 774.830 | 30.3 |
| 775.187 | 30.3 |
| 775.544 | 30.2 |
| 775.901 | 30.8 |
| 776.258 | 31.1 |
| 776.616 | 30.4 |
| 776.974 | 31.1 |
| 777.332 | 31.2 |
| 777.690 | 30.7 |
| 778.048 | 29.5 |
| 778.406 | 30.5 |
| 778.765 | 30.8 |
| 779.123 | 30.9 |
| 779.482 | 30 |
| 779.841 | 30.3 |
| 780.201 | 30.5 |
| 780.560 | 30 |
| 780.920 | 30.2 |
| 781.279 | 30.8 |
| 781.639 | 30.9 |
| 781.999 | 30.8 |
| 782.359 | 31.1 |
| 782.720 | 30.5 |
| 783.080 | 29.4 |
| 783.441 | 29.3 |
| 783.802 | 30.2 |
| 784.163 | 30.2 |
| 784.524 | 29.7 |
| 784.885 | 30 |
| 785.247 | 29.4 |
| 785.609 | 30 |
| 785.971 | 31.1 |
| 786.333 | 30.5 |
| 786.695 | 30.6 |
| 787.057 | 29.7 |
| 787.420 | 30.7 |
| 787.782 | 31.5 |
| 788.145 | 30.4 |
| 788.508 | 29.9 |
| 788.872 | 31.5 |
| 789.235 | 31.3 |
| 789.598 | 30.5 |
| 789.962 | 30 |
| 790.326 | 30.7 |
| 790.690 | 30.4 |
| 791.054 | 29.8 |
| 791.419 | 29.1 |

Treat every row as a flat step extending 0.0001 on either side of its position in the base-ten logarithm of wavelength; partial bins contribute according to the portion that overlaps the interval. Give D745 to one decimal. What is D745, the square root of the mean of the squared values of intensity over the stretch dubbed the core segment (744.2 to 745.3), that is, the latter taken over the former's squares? 31.4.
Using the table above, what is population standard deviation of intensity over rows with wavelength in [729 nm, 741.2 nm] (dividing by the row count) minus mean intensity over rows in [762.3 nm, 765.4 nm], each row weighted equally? -30.8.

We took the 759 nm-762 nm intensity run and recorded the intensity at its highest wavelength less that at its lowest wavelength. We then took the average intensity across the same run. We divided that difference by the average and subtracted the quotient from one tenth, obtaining 0.14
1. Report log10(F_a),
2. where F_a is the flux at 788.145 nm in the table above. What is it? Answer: 1.48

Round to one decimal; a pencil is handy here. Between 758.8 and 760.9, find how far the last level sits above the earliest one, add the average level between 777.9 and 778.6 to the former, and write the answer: 32.5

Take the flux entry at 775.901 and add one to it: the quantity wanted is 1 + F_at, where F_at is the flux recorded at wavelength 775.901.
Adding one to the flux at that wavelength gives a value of 31.8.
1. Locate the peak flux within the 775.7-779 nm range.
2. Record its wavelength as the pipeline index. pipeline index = 777.332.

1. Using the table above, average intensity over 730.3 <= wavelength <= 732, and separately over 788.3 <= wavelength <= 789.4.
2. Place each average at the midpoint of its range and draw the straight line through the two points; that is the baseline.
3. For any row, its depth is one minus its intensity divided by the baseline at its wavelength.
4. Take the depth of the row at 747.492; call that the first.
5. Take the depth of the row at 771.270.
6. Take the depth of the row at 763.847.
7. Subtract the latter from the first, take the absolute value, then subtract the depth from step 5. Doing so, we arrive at -0.055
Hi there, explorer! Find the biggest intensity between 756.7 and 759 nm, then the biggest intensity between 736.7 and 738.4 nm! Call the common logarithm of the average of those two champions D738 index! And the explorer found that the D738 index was 1.513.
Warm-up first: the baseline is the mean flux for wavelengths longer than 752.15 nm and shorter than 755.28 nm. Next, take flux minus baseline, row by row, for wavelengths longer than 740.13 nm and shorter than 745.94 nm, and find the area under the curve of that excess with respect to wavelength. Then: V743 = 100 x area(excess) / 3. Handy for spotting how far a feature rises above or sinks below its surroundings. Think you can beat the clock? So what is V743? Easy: -66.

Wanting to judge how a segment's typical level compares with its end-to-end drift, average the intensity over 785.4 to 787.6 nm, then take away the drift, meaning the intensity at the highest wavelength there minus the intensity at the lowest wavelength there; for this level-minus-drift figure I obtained 29.7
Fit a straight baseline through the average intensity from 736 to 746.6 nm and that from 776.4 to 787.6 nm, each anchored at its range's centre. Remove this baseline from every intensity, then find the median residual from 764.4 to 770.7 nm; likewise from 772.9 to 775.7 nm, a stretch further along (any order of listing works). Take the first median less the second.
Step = 0.0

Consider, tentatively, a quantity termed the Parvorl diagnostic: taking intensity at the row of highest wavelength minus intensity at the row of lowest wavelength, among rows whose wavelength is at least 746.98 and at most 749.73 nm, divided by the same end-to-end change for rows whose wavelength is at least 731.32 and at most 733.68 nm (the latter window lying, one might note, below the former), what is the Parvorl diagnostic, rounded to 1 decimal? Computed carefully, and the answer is 1.5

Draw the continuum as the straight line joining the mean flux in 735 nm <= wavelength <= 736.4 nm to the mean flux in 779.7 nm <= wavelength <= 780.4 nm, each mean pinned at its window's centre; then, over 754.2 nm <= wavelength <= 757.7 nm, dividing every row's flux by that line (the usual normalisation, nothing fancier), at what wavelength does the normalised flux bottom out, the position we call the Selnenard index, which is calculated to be 756.844 nm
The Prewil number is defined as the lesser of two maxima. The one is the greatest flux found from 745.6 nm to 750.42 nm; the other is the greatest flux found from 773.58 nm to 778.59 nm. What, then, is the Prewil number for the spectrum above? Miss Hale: 31.3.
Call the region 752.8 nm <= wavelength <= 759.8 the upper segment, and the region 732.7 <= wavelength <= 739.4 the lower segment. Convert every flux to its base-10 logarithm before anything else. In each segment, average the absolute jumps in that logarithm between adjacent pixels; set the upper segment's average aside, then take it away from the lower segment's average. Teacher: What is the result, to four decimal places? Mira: -0.0011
